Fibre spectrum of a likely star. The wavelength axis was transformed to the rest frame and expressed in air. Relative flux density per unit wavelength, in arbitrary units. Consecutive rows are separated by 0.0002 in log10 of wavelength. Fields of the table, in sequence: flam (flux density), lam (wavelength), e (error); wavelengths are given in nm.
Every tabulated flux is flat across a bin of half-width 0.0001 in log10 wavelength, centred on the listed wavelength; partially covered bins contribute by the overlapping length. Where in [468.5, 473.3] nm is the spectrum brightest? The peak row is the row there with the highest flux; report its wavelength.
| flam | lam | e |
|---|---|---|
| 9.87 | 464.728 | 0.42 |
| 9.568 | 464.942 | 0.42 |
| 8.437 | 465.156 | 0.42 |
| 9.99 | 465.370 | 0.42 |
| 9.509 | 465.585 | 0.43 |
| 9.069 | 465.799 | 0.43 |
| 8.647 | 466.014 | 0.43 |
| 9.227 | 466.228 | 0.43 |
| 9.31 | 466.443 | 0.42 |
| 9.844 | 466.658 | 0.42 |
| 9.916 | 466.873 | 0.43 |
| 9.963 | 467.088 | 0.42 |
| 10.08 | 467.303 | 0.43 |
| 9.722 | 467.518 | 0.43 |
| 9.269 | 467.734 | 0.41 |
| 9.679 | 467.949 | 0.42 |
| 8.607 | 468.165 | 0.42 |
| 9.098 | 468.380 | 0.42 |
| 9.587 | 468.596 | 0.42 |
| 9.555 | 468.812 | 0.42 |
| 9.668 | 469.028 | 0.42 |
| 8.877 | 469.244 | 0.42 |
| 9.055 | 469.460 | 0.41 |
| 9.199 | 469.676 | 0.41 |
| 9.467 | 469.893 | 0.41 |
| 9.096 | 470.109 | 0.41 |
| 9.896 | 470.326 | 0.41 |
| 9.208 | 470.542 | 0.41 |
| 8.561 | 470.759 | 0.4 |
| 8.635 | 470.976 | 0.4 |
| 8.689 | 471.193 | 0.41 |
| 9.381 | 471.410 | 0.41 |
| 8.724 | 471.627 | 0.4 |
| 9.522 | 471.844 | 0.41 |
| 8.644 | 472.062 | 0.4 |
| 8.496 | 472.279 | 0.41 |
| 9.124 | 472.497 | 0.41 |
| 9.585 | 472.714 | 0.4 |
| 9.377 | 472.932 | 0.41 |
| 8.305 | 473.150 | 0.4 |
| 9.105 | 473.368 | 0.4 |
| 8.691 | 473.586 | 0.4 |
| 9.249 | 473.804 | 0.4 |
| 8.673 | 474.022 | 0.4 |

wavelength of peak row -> 470.326 nm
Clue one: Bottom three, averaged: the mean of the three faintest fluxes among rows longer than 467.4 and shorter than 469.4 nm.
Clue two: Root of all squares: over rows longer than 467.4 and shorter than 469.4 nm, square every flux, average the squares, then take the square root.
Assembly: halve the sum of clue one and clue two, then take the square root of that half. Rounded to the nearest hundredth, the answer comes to 3.02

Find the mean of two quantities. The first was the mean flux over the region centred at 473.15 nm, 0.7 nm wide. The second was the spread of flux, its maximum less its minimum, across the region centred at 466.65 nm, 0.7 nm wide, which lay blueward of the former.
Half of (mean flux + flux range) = 4.77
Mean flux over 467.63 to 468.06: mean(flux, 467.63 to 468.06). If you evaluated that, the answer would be 9.47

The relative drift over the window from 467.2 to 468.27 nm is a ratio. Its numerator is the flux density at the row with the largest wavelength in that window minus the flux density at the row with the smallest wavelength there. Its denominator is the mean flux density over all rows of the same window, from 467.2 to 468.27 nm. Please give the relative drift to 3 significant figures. -0.156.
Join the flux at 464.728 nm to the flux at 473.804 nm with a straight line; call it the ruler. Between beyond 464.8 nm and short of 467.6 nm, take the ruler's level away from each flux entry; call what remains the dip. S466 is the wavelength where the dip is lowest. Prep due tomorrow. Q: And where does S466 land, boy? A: 465.156 nm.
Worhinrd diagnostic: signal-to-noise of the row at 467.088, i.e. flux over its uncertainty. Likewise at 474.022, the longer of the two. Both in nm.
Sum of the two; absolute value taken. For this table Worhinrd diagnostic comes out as 45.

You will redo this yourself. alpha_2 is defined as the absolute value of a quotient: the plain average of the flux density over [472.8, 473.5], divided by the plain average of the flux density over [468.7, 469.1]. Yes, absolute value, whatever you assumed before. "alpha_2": 0.93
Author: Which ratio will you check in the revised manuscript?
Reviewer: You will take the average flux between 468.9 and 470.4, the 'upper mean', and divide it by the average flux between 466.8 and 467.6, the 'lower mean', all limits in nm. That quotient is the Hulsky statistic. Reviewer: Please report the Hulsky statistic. 0.94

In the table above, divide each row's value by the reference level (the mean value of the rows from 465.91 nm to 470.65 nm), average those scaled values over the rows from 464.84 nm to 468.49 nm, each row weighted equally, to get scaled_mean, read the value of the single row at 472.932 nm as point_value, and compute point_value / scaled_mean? 9.4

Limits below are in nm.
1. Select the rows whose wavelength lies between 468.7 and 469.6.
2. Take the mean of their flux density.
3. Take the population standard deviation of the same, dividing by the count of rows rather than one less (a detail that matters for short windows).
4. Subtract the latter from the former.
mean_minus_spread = 9.0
